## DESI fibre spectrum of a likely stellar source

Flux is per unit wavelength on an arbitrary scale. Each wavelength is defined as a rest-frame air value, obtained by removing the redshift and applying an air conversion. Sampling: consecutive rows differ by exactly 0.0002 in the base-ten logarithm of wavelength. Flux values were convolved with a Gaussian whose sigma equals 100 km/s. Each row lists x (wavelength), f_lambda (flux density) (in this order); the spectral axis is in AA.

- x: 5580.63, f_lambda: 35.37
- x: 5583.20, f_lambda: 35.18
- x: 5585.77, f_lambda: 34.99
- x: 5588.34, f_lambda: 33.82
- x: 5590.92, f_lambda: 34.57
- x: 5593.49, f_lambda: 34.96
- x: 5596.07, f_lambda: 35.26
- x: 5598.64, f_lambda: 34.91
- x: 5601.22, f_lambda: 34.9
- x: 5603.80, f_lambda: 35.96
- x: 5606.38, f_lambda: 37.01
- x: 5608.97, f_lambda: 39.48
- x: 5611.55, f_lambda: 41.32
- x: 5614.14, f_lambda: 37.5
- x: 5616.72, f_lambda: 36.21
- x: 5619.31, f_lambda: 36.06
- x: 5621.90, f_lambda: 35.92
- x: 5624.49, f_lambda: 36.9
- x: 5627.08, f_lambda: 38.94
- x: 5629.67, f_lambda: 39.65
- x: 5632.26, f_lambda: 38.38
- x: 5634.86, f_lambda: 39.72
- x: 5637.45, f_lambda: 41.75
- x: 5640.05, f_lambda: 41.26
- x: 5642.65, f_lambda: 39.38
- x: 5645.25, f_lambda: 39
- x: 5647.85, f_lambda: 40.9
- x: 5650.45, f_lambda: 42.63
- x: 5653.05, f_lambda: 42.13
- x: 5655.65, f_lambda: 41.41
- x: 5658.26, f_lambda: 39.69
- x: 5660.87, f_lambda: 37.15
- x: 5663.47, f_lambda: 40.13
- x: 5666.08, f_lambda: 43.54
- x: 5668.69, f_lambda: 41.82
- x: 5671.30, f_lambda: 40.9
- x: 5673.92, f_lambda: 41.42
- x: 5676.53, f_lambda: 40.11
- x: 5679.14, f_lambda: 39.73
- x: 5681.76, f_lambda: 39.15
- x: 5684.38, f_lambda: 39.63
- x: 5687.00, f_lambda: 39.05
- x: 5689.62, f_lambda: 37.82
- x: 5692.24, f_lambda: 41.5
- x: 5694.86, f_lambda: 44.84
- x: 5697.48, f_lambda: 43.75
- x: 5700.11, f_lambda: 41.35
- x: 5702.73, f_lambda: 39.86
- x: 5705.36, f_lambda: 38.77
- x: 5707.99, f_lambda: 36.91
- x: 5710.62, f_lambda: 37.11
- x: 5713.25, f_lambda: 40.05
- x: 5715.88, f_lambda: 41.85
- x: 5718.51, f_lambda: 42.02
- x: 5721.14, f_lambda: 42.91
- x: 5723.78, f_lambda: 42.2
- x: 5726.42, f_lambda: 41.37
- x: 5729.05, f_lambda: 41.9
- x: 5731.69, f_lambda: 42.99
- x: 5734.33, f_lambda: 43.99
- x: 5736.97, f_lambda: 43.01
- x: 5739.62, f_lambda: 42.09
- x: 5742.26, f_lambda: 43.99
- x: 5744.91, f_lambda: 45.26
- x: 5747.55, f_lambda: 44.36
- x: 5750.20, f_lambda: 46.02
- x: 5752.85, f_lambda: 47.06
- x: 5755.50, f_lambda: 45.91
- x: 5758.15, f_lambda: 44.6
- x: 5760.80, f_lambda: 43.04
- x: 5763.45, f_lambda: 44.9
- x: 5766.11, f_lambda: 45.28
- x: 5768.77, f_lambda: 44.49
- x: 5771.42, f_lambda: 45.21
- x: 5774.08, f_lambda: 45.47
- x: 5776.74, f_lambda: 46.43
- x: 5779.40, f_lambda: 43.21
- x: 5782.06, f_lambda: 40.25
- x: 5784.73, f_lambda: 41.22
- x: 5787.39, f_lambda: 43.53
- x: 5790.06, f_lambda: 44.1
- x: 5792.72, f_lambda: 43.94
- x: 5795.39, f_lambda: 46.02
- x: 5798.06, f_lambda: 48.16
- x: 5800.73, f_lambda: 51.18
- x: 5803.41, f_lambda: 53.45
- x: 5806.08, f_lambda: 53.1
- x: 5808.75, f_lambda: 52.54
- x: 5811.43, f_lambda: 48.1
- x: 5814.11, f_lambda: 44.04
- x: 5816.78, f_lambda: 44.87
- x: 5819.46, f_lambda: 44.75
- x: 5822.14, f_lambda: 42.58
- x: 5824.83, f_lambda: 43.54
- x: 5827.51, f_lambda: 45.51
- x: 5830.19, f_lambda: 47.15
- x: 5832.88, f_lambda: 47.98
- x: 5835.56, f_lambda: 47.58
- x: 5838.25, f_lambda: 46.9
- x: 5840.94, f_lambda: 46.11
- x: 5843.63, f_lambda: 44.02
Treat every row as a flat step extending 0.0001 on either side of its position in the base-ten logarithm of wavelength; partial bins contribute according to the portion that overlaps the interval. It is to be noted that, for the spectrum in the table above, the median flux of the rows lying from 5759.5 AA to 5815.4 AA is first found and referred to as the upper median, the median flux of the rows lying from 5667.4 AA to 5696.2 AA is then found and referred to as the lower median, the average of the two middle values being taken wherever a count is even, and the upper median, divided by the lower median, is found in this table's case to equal 1.13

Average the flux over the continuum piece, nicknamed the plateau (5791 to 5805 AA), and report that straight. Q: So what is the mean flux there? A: 49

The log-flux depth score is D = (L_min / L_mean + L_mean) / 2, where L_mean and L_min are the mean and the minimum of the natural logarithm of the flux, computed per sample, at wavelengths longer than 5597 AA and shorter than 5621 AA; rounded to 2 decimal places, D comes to 2.30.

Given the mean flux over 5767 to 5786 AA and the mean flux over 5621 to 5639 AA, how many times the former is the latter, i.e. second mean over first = 0.89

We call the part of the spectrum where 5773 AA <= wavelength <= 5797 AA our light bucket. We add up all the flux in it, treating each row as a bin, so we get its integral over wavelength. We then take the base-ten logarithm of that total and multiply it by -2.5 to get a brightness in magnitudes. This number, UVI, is -7.55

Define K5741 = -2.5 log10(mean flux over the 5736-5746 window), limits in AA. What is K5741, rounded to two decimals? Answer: -4.10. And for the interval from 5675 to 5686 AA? -4.00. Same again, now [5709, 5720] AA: -4.01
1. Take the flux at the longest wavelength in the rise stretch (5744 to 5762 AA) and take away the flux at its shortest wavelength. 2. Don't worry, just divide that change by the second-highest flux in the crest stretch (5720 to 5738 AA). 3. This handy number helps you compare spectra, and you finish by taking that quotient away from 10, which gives 10.1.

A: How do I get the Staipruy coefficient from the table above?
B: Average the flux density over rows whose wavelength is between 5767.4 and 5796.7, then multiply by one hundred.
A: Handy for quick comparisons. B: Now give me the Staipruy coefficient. 4399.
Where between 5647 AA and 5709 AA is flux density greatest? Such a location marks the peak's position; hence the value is 5694.86 AA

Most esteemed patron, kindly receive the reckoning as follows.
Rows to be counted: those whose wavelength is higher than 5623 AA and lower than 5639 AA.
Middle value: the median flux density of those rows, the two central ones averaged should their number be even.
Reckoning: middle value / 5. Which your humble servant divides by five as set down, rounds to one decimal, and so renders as 7.9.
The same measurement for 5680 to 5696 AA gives 7.9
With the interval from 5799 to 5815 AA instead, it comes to 10.4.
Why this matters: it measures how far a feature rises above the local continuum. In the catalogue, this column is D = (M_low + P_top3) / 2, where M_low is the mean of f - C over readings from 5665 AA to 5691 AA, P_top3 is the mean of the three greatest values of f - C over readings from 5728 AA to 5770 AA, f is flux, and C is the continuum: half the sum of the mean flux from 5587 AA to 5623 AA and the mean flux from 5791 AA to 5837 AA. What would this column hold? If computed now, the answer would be 1.5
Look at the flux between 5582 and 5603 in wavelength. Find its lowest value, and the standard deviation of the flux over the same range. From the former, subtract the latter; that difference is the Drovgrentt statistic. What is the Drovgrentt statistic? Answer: 33.4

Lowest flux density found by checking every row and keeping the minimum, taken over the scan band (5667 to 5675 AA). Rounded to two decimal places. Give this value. 40.90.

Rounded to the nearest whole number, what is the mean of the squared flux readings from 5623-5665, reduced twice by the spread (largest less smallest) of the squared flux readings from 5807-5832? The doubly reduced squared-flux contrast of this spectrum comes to -297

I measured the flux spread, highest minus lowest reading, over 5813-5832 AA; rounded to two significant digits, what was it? 4.6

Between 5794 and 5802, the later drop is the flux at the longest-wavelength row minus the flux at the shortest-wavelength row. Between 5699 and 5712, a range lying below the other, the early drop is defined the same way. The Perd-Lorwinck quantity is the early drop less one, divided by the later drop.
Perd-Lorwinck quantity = -1.0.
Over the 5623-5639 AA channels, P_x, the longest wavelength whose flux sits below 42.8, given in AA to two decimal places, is 5637.45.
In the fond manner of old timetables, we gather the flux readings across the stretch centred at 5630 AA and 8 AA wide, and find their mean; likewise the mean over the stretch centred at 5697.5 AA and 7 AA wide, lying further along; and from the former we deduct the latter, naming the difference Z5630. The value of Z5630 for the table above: -4.3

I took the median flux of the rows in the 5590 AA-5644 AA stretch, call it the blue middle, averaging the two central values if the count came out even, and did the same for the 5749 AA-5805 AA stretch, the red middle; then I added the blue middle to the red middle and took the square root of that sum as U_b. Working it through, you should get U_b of 9.1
